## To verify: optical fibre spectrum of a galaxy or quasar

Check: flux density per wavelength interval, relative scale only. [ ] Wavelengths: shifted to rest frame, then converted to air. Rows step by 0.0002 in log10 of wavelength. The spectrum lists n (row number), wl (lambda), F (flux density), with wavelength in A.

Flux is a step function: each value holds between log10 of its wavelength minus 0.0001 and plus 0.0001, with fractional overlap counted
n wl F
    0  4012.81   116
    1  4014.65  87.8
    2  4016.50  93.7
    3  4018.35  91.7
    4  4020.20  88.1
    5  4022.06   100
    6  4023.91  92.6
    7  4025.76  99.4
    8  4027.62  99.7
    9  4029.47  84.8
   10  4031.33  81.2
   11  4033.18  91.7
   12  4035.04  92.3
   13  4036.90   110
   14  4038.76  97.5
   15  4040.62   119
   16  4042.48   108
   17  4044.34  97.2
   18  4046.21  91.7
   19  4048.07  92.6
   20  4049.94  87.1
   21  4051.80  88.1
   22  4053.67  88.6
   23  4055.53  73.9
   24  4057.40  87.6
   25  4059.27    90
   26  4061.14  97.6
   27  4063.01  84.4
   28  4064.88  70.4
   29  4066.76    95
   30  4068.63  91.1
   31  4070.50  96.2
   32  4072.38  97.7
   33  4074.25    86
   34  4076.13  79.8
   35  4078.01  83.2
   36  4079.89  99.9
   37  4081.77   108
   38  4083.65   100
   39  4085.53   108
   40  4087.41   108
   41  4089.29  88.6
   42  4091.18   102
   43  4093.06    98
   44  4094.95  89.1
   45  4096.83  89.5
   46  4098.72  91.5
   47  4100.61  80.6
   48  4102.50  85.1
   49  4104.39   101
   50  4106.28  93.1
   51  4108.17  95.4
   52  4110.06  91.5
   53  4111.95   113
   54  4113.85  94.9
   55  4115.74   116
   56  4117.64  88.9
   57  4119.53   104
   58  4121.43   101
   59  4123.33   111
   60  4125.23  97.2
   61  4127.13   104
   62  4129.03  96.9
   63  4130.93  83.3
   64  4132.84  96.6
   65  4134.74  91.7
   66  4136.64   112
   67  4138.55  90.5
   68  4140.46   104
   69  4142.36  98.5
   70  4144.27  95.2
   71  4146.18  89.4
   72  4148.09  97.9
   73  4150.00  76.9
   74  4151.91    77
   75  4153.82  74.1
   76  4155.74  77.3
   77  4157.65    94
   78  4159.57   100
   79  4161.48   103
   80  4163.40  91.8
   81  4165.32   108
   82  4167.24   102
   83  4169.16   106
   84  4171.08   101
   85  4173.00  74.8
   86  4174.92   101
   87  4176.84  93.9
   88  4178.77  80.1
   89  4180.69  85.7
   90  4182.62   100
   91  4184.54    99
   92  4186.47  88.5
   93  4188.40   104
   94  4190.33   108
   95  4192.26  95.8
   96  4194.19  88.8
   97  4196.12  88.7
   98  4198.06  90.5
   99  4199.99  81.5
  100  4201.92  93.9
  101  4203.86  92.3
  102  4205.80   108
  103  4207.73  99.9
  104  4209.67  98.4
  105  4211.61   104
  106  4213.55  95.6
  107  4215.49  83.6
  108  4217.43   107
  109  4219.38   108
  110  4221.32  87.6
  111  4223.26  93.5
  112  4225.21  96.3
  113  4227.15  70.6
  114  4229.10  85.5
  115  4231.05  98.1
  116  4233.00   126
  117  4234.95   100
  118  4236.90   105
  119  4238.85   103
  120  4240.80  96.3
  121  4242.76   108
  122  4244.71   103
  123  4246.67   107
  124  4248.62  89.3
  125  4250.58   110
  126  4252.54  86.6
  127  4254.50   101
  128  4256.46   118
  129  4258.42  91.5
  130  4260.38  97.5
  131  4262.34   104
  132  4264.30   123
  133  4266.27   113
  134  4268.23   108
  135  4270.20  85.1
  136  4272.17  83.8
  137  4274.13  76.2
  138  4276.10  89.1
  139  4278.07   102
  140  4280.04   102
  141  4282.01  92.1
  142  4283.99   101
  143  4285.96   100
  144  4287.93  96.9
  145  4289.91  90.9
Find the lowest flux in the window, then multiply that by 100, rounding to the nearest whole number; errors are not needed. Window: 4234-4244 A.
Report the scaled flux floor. 9630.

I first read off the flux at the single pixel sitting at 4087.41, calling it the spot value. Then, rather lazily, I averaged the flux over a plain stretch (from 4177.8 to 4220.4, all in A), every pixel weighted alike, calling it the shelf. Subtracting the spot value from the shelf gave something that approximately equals -12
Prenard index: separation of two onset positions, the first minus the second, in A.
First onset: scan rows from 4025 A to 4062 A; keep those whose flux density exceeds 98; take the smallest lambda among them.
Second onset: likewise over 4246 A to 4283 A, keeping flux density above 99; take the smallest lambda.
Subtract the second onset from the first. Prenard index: -220.9 A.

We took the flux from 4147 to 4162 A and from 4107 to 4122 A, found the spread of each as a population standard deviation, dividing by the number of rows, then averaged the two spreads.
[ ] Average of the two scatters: 10.4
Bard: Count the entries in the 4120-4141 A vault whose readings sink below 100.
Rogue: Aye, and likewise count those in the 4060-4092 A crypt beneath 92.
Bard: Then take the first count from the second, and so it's 1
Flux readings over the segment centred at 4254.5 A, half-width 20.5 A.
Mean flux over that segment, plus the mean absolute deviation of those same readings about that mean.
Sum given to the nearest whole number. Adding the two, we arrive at 110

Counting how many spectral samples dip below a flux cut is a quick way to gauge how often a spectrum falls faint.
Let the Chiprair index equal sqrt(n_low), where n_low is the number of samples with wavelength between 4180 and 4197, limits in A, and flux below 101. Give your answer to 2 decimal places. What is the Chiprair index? 2.65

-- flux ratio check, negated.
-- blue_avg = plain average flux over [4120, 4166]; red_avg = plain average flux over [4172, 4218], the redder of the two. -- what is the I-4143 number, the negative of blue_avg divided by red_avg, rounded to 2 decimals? -1.00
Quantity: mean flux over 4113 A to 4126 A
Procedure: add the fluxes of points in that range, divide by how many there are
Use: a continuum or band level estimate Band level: 102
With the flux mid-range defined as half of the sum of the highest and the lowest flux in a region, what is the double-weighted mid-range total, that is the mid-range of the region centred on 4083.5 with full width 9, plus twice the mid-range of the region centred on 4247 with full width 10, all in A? 303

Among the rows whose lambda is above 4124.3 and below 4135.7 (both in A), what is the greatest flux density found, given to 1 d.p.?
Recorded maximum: 104.0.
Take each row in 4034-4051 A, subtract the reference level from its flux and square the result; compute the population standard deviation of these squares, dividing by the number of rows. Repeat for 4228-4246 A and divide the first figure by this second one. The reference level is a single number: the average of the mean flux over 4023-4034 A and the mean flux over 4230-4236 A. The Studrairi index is 0.50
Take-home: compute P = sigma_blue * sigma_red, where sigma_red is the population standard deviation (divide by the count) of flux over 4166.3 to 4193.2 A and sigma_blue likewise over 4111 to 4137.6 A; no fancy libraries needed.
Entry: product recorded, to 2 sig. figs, 90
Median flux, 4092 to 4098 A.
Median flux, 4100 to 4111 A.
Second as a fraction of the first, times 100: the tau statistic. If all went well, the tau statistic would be 103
